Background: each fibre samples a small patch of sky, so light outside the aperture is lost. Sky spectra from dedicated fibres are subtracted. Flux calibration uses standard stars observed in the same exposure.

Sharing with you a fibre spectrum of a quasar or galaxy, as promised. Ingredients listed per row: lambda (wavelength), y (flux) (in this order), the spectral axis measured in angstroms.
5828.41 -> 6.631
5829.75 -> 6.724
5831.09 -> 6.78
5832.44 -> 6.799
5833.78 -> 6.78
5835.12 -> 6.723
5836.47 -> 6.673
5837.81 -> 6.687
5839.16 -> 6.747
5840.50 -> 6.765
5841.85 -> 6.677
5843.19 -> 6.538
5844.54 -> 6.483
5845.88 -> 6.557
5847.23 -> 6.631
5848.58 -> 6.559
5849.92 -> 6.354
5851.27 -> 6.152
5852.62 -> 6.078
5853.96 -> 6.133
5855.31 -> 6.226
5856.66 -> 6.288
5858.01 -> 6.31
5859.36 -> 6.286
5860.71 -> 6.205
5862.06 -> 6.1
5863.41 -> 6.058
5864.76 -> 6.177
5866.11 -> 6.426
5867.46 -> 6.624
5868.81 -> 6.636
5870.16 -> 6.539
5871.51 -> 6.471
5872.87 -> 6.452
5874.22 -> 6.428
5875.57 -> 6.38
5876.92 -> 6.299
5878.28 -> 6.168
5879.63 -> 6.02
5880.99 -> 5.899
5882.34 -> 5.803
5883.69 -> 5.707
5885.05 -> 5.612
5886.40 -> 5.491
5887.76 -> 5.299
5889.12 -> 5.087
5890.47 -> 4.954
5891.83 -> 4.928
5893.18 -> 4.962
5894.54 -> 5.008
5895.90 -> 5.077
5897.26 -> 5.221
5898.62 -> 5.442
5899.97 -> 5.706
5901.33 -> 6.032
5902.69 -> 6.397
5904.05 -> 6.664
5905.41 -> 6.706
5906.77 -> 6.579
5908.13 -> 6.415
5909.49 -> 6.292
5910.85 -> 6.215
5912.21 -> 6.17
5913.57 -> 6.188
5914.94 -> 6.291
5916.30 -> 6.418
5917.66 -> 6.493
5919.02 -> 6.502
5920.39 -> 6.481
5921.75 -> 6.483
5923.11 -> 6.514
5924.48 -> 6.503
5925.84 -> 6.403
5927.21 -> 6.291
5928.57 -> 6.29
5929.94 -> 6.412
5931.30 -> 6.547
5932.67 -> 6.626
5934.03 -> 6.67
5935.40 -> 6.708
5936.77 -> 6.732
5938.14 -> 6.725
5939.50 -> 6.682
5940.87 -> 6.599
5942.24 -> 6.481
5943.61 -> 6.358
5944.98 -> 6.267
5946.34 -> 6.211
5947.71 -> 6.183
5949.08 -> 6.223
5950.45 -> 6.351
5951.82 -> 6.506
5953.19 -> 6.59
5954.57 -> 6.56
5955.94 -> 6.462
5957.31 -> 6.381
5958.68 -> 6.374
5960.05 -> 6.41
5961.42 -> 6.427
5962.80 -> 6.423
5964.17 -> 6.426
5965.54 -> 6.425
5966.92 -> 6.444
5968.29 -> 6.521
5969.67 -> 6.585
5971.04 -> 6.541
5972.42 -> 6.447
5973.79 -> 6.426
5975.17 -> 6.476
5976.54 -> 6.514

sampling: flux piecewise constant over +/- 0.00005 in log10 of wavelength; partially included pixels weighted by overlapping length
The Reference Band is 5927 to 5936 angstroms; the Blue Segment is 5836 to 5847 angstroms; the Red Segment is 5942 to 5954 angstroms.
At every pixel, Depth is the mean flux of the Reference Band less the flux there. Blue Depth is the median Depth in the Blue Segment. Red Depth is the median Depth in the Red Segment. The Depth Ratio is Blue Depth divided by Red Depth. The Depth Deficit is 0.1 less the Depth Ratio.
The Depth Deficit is 1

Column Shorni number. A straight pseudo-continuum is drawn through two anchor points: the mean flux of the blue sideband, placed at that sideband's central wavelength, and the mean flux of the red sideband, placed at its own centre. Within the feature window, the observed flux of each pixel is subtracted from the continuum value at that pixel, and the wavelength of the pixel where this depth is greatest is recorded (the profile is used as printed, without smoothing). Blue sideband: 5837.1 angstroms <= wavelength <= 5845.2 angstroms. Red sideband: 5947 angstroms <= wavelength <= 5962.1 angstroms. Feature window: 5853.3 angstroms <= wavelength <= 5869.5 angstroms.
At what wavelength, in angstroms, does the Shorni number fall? 5863.41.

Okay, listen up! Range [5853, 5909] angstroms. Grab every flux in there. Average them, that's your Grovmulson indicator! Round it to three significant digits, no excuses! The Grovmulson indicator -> 5.98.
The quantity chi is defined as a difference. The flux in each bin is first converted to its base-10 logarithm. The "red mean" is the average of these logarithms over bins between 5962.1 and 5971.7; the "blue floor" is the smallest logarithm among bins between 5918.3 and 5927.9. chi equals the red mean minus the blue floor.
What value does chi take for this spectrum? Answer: 0.013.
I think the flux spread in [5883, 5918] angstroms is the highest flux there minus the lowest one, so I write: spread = 1.78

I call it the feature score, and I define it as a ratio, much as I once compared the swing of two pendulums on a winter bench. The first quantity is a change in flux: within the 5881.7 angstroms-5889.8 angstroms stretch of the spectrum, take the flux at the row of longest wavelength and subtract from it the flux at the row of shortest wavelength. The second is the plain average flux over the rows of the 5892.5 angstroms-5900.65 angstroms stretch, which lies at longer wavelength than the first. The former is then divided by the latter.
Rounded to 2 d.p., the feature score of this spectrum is -0.14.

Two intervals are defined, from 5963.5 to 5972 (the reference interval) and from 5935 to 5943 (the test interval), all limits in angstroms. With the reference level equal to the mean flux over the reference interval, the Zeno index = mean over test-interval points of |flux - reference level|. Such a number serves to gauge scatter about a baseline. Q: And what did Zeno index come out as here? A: 0.17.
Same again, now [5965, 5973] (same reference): 0.06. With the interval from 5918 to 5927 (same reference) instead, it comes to 0.03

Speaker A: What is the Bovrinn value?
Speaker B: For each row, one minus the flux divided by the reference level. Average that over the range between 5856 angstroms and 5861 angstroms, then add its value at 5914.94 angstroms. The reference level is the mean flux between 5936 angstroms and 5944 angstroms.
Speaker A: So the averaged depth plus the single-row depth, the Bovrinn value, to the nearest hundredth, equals 0.10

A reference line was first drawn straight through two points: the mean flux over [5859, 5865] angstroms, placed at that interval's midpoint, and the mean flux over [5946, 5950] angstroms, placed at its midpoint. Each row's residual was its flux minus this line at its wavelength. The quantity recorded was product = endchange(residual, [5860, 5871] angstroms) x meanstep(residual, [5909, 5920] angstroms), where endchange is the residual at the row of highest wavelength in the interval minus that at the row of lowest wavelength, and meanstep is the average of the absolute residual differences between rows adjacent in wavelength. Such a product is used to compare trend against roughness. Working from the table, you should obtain 0.021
